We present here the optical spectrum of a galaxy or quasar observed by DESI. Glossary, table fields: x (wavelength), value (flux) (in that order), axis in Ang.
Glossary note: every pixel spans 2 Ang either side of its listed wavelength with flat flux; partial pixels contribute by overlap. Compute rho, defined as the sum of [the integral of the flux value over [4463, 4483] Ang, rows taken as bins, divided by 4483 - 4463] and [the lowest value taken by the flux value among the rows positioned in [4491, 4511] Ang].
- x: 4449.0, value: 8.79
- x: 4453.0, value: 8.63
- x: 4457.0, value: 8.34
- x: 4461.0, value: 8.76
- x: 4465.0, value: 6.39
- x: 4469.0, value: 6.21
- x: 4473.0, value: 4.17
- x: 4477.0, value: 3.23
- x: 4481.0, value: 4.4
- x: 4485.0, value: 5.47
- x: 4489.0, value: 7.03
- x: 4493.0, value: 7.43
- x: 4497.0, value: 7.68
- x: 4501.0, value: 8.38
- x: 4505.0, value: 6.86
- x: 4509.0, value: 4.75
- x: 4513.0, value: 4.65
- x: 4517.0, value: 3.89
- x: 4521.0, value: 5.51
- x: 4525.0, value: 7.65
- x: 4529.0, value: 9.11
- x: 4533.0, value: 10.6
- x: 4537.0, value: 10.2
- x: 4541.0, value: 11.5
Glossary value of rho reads 9.6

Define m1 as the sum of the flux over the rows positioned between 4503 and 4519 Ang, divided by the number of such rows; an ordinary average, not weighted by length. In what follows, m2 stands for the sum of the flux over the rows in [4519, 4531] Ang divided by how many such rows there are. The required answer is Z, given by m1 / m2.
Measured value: 0.68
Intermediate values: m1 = 5.0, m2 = 7.4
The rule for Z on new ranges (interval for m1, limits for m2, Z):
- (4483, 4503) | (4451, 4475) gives 1.02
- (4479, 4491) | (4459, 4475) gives 0.88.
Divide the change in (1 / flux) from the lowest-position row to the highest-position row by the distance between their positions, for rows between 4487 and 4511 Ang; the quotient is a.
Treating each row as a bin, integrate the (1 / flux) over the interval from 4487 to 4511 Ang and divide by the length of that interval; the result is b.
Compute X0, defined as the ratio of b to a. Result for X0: 43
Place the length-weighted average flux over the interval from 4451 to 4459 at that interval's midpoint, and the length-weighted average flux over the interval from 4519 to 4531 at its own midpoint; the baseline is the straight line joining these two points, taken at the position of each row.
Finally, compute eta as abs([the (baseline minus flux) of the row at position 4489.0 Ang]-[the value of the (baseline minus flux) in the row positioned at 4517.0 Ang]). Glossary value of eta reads 2.7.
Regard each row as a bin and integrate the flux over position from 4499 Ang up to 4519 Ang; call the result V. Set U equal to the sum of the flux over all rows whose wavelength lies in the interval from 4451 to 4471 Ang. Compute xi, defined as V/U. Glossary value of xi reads 3.0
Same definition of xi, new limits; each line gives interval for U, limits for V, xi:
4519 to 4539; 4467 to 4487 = 2.2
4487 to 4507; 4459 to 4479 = 3.1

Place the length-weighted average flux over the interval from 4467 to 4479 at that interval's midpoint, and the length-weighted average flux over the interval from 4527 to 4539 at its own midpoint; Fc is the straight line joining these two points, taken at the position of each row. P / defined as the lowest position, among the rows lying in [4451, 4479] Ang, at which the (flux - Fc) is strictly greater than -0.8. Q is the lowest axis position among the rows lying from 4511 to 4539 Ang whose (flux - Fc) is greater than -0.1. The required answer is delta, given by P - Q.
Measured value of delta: -80 Ang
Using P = 4453.0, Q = 4533.0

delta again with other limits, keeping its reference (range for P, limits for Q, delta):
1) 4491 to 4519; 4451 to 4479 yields 40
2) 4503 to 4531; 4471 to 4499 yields 16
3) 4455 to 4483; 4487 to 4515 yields -32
